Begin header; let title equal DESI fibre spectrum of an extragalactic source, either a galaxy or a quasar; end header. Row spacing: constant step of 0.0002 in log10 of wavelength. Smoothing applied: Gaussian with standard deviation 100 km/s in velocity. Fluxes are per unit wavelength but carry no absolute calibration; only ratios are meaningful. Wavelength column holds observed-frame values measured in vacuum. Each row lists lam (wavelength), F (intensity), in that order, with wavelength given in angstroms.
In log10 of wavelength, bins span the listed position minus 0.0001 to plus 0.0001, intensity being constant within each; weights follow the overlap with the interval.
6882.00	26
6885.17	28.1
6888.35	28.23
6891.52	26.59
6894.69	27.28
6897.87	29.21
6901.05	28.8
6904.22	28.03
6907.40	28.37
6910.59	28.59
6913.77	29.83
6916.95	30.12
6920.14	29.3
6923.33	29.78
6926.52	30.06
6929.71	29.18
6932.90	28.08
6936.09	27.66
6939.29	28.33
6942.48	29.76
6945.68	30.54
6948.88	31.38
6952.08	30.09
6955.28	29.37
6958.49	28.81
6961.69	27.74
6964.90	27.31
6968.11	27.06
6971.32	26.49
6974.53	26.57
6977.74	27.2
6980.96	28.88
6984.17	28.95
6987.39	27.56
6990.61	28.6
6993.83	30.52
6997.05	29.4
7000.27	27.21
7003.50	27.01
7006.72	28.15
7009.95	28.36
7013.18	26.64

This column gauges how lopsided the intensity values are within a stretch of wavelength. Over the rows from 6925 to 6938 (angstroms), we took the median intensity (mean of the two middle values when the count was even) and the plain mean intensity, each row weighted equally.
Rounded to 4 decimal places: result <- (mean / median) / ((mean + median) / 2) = 0.0350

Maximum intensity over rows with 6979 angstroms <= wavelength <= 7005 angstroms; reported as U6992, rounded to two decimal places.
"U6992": 30.52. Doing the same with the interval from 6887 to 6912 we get 29.21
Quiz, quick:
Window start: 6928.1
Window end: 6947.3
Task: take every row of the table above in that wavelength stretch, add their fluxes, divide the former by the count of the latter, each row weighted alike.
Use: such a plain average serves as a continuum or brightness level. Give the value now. 28.9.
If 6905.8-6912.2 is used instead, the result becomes 28.5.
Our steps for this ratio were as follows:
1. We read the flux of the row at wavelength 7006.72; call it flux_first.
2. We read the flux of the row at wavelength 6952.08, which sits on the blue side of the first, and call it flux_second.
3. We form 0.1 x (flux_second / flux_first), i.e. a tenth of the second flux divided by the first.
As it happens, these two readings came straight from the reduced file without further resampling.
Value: 0.107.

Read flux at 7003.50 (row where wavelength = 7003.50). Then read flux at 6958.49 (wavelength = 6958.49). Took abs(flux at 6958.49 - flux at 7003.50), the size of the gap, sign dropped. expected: 1.8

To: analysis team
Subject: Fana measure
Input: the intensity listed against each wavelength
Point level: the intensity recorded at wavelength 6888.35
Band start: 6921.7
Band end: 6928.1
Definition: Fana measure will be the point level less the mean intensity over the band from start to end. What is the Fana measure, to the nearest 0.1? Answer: -1.7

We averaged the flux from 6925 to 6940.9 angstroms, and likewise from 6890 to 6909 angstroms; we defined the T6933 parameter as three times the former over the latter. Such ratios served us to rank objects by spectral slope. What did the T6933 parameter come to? 3.07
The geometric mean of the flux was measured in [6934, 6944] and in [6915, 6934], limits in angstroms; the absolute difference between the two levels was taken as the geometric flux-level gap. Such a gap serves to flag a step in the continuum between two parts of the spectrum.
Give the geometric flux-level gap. 0.8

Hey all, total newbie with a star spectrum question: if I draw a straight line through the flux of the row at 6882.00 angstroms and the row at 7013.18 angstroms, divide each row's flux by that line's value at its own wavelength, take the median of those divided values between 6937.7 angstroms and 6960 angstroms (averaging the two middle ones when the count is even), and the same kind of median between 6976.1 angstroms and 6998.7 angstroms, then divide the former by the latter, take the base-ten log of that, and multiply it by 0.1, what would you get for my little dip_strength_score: 0.0016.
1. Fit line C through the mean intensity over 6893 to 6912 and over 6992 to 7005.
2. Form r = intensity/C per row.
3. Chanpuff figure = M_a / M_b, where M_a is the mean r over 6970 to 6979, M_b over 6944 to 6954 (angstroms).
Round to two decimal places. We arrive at 0.87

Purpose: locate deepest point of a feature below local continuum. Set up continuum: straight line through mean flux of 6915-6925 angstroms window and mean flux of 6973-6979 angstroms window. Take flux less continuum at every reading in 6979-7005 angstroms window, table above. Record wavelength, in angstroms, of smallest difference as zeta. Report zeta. 6987.39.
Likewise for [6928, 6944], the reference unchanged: 6936.09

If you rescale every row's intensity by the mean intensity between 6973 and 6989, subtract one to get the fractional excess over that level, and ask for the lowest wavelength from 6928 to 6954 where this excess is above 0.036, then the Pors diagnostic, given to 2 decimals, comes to 6929.71 angstroms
